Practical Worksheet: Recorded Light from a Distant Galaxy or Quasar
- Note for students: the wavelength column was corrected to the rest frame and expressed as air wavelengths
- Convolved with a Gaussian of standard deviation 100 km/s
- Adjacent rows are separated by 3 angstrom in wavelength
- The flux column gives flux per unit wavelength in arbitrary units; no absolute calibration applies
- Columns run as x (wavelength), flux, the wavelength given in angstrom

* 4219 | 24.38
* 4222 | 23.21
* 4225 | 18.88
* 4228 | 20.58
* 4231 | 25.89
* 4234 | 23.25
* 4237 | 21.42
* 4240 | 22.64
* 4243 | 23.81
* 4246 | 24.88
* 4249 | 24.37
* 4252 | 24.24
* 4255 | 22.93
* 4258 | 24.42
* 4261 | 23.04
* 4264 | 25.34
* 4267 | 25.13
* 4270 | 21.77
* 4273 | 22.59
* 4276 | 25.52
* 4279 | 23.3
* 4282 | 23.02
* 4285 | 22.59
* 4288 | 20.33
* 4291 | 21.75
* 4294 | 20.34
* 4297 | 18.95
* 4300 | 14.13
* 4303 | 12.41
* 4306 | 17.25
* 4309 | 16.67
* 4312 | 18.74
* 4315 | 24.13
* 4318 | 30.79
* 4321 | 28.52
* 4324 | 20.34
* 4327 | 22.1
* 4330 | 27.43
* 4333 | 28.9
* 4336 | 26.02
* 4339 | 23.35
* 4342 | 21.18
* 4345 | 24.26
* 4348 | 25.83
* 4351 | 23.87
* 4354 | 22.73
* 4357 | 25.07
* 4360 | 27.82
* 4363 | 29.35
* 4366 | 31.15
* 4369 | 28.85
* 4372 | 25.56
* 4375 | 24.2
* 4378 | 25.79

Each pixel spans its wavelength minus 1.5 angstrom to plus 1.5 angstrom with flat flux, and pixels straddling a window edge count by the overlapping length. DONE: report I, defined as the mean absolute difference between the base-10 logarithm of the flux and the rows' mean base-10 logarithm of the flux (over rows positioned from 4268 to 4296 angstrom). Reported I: 0.02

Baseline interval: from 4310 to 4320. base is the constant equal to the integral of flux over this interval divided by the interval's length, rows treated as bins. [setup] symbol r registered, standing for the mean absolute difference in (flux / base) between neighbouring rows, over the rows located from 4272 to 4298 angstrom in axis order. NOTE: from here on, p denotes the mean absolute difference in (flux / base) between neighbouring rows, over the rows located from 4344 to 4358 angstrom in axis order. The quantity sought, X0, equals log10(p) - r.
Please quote -1.21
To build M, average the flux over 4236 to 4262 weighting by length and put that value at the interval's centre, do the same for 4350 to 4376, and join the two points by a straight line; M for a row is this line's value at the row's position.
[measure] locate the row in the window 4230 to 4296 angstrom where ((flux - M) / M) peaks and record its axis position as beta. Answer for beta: 4231 angstrom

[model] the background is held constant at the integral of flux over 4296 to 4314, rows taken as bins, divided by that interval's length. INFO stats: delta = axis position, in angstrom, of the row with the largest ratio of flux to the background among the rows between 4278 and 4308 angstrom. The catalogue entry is 4279 angstrom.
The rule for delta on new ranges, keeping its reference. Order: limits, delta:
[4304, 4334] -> 4318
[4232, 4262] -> 4246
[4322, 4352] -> 4333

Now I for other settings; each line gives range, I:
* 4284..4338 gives 0.08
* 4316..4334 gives 0.06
